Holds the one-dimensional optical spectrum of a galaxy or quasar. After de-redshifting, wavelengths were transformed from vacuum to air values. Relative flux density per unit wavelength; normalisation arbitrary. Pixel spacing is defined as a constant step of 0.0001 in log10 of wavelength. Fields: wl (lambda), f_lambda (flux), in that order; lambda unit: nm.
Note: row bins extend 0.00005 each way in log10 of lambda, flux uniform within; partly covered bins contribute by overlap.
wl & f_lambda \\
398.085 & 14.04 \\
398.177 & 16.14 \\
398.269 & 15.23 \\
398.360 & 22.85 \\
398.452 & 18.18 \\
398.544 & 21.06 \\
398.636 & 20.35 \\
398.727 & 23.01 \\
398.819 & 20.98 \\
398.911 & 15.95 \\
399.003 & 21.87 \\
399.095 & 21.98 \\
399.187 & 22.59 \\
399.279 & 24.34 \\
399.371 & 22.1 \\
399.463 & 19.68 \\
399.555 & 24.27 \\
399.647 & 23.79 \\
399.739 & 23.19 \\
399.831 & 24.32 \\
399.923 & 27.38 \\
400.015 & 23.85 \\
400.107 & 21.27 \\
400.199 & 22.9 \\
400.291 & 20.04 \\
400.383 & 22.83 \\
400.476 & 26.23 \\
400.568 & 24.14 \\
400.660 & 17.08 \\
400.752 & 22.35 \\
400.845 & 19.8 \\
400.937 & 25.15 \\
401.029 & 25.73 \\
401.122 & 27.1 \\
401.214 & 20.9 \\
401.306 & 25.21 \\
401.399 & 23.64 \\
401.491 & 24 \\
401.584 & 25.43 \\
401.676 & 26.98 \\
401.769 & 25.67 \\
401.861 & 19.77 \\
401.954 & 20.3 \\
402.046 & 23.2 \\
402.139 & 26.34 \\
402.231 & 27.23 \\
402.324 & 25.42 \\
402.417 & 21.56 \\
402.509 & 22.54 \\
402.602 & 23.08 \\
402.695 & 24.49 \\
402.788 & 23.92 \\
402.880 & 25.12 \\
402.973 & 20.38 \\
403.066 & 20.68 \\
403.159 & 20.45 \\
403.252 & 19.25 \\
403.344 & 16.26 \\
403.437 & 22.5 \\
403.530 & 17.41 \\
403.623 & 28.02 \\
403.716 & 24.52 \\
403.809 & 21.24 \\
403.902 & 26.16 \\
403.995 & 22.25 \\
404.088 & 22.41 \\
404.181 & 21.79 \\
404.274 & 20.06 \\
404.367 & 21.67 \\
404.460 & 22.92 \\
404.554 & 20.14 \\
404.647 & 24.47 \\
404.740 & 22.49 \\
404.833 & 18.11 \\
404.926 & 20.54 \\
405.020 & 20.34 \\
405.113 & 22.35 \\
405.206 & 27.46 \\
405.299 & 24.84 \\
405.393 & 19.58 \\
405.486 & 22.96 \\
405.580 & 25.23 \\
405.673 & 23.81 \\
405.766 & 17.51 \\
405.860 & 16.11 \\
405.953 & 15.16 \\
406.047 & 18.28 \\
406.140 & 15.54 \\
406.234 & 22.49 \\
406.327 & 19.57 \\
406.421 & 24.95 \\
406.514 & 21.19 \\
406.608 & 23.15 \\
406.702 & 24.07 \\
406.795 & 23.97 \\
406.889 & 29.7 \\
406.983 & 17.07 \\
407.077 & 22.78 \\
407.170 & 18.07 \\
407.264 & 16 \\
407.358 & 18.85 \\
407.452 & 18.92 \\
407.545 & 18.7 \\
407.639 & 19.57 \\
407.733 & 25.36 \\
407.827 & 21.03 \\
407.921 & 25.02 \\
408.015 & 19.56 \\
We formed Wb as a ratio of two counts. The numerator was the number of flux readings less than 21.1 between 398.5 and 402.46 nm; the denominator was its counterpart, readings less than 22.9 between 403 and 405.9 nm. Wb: 0.5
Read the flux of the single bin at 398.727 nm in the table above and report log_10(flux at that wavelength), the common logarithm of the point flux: 1.36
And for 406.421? 1.40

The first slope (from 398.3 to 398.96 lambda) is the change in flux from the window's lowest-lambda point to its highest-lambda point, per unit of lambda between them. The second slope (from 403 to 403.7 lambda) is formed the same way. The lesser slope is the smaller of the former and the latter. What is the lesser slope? -13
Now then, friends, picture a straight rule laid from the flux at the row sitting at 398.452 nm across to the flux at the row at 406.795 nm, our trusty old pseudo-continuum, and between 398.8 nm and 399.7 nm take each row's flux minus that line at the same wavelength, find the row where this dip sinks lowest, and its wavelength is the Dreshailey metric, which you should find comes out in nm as 398.911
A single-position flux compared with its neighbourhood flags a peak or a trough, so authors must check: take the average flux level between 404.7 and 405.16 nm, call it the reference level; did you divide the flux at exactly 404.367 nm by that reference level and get 1.04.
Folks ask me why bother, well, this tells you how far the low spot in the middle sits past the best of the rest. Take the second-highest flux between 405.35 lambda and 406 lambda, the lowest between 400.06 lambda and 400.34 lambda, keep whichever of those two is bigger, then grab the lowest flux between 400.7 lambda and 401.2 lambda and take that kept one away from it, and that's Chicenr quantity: -4.0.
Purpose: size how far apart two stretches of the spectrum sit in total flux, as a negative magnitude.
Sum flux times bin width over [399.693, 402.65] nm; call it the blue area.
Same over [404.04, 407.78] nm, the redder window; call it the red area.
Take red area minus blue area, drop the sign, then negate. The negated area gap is -10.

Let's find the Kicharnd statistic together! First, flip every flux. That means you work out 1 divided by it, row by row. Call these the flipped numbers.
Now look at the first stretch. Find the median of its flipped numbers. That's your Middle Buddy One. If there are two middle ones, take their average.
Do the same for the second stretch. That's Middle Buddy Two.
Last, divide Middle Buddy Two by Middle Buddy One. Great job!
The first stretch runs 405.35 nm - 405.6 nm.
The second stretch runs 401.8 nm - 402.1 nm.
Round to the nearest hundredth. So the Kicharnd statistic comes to 1.13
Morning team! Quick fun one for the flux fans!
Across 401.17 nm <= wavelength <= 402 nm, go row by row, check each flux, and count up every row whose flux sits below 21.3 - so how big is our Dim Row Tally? 3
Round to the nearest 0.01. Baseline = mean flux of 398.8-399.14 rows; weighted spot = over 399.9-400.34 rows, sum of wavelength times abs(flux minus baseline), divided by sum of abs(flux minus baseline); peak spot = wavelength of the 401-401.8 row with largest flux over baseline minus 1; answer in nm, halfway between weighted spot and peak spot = 400.57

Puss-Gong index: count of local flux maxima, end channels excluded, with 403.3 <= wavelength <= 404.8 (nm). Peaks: 6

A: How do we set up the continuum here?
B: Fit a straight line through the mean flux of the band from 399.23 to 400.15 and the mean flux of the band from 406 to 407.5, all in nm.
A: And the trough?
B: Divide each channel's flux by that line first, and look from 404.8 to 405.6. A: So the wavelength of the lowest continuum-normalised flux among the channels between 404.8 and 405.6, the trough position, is 404.833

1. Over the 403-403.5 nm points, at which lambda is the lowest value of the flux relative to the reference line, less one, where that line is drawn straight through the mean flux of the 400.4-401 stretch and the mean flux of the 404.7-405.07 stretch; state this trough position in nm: 403.344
